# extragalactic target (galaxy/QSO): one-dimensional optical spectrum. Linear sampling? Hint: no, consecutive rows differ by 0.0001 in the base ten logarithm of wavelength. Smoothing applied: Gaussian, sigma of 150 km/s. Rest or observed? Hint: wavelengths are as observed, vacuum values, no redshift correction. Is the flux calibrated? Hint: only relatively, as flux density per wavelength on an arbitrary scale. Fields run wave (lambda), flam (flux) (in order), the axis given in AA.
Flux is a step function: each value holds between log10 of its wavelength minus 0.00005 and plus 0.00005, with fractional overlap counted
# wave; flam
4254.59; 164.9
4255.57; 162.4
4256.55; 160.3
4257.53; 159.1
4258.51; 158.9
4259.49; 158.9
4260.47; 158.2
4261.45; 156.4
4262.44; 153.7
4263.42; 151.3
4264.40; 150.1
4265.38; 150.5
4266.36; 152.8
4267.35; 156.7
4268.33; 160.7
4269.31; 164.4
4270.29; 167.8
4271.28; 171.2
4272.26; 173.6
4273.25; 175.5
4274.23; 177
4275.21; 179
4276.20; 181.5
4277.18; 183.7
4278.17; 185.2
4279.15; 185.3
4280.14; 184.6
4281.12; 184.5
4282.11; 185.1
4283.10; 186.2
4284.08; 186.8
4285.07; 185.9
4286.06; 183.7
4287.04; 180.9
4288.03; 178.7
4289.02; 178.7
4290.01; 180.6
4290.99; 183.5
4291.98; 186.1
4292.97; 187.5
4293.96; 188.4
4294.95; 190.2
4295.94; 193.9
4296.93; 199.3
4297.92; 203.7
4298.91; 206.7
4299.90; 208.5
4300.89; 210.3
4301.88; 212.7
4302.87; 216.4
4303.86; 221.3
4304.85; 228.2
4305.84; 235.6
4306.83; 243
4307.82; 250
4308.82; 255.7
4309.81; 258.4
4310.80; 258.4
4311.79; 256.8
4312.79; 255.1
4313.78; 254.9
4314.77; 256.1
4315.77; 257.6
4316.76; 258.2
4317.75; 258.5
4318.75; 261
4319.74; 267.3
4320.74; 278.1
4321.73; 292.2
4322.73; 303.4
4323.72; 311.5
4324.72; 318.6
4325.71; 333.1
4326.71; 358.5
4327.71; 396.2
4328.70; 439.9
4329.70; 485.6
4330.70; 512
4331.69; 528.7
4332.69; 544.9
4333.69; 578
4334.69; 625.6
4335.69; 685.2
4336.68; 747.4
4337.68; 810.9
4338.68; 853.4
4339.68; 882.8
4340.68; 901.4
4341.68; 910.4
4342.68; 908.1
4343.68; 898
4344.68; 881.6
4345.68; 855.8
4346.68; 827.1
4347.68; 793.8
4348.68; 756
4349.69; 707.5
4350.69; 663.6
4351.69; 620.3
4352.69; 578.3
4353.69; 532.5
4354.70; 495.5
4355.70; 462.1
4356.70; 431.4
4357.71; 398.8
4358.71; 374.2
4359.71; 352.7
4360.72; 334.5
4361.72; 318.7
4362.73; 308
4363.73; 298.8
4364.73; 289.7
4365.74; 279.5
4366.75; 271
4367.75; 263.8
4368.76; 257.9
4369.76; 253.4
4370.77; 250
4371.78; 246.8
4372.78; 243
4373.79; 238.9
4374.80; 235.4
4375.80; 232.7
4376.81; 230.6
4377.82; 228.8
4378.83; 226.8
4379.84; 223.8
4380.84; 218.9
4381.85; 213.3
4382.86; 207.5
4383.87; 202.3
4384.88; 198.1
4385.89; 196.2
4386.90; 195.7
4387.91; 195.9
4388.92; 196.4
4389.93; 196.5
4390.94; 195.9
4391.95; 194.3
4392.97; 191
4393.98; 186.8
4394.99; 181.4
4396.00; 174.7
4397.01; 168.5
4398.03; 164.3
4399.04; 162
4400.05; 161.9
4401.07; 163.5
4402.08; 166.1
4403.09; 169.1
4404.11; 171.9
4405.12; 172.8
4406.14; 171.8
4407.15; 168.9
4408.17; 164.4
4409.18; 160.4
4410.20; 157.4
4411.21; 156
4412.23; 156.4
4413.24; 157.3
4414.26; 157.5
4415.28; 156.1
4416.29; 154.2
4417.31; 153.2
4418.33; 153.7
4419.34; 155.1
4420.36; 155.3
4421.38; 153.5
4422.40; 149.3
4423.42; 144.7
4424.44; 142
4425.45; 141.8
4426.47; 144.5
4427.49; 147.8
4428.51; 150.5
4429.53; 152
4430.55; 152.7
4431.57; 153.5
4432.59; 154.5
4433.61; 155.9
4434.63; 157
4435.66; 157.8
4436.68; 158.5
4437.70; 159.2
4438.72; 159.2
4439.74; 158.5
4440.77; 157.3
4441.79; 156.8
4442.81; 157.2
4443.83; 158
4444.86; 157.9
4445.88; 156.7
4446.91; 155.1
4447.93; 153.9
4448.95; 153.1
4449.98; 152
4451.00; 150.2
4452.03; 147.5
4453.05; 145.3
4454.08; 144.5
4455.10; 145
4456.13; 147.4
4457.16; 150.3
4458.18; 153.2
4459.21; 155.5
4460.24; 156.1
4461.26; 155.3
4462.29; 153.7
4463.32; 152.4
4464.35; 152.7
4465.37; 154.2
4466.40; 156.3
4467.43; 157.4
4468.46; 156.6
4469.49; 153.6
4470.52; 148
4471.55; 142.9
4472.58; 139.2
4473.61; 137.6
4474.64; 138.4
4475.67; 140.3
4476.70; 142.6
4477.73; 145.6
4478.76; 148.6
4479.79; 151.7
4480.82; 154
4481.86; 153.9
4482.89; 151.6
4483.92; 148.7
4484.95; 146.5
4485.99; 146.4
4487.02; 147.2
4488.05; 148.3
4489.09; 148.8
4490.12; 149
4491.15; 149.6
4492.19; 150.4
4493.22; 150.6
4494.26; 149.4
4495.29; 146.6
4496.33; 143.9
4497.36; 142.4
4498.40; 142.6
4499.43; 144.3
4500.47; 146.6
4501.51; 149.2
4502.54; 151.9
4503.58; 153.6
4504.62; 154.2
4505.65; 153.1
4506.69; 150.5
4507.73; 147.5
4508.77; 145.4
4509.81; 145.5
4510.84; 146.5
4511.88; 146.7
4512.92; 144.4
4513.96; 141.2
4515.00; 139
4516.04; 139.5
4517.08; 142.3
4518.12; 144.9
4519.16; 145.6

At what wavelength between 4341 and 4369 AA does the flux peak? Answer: 4341.68 AA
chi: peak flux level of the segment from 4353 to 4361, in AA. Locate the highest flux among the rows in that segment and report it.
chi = 532.5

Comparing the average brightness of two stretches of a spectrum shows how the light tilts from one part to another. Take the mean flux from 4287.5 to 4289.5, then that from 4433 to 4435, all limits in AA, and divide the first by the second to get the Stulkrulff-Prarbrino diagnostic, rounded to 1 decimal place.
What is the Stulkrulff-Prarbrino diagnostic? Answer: 1.1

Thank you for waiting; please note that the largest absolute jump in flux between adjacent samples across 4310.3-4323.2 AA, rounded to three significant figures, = 14.1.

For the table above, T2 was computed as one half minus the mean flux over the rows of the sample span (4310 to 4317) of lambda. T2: -256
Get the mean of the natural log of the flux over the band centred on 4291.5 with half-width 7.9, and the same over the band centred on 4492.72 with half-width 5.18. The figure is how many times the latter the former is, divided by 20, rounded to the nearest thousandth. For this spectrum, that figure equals 0.052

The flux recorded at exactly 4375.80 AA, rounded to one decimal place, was 232.7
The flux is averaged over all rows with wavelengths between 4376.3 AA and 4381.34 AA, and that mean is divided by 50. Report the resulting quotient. 4.5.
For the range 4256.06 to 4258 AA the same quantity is 3.2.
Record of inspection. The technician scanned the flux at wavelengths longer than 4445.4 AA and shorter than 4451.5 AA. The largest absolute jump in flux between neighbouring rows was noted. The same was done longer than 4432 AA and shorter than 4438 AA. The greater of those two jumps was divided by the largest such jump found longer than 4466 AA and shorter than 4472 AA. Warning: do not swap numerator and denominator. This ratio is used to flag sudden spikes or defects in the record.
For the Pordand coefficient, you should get 0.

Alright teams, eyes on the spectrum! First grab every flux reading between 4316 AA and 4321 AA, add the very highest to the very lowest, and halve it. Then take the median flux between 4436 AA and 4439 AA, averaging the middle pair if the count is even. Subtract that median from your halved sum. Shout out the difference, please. 109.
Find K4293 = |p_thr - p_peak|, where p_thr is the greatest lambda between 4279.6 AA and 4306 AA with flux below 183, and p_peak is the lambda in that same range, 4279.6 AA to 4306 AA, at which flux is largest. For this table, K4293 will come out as 15.8 AA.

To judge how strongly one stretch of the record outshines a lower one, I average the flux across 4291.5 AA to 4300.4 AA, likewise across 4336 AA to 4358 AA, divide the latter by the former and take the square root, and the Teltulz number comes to 1.9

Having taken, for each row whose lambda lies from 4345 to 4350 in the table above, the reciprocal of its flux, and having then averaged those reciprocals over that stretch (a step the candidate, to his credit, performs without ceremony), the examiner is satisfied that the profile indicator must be 0.001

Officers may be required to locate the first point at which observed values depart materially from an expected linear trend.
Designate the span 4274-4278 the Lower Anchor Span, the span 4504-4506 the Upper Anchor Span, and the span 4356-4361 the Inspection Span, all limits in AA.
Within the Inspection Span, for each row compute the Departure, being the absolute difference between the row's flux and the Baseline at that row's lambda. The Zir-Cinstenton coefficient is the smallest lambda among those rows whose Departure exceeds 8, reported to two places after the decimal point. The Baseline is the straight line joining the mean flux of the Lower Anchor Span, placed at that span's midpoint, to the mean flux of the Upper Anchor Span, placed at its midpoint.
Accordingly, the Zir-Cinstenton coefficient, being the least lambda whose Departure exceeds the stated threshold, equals 4356.70 AA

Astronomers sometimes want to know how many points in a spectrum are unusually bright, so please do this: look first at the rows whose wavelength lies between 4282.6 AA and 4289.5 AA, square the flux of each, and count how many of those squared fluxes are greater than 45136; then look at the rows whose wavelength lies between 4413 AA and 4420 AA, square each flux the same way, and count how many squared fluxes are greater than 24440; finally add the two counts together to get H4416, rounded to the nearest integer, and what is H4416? 2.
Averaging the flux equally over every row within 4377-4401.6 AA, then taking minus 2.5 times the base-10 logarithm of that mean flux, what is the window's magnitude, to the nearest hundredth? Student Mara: -5.72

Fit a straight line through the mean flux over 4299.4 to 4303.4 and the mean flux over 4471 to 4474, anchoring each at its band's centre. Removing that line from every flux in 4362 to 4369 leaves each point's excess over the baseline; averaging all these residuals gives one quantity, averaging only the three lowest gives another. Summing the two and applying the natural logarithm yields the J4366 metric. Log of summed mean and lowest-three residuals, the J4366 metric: 5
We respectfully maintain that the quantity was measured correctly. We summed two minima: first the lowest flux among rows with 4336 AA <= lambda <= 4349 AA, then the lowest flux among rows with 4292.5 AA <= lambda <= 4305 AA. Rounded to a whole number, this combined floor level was 935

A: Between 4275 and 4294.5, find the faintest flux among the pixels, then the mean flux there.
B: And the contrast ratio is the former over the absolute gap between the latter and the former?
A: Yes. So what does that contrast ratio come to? 35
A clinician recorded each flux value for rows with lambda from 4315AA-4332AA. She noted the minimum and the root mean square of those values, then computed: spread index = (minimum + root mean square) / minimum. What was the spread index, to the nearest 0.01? 2.38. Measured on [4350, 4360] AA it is 2.42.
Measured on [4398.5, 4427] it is 2.12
